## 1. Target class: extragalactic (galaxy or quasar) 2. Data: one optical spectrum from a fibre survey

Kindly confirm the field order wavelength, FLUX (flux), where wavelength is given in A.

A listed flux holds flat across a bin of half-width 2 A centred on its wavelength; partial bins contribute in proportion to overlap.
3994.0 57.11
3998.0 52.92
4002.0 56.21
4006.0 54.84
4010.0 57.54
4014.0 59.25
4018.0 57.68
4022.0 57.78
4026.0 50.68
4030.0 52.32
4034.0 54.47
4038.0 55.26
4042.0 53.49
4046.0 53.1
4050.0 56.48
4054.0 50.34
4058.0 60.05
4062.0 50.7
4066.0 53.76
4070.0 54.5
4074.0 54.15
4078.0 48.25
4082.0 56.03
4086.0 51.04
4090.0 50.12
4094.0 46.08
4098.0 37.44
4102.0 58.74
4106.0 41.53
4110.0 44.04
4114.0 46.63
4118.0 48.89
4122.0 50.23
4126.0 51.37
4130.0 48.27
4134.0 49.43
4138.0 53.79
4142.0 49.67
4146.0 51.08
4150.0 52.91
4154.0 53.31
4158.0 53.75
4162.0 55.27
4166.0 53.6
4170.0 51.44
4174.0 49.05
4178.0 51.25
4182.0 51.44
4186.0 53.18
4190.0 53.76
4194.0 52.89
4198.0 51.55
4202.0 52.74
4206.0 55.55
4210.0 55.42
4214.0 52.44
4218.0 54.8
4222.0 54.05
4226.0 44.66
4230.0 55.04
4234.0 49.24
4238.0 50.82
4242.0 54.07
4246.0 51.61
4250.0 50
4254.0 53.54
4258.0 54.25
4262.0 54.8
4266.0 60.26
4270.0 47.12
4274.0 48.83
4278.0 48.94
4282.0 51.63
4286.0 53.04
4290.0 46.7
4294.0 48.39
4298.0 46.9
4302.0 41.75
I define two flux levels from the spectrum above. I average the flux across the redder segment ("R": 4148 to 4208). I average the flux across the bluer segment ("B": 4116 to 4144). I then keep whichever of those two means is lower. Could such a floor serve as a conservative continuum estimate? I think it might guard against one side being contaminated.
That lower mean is 50.2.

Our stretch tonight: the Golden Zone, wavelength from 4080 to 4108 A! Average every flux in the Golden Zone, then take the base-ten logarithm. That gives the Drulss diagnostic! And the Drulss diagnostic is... 1.69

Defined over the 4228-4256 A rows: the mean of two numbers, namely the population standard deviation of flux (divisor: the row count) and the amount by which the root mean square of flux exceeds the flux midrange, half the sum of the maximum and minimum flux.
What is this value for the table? 1.0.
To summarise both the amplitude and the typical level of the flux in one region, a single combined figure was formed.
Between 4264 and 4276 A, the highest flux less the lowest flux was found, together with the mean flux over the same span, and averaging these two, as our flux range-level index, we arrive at 33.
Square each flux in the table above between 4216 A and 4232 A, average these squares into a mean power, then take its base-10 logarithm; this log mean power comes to 3.44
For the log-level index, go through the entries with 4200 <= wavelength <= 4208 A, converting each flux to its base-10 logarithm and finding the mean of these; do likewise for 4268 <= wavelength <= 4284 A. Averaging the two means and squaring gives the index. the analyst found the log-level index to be 2.93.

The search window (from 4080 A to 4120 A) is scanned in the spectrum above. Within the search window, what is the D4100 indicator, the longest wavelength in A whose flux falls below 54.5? 4118.0 A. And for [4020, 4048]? 4046.0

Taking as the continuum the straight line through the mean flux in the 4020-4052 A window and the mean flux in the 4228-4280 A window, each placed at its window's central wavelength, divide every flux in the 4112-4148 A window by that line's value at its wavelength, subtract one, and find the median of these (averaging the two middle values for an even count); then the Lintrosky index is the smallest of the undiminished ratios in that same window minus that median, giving 0.939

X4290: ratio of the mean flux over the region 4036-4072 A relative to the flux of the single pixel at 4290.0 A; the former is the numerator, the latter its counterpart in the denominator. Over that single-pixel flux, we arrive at 1.16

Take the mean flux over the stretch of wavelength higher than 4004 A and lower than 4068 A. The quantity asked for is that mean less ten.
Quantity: 44.9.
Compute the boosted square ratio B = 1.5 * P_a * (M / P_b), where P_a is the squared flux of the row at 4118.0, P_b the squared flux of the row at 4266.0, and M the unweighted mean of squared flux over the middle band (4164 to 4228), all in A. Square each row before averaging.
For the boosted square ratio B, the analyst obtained 2714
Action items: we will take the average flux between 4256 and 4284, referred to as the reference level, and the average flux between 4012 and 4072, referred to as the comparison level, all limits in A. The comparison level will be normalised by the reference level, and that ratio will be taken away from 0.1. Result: -0.946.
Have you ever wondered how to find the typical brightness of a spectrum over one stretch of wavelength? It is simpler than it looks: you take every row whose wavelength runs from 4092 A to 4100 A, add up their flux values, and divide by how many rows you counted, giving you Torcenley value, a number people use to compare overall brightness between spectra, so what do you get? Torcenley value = 42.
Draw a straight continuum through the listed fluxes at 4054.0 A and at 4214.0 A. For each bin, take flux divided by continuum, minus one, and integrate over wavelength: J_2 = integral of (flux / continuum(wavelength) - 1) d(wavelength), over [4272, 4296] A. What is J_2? -1.7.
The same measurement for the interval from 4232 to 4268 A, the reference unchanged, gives 0.2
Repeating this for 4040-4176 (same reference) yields 0.3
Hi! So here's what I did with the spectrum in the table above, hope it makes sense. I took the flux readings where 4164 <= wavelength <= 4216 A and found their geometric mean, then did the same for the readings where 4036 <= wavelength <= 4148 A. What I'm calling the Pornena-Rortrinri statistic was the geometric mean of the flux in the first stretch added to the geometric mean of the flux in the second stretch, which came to 103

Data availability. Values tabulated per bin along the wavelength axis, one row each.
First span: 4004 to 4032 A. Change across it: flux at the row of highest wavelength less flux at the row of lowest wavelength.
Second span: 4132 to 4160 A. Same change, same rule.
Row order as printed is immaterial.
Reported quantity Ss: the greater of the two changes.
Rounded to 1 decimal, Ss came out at 4.3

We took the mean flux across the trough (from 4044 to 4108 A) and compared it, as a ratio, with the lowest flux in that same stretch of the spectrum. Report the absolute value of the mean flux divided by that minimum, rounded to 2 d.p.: 1.37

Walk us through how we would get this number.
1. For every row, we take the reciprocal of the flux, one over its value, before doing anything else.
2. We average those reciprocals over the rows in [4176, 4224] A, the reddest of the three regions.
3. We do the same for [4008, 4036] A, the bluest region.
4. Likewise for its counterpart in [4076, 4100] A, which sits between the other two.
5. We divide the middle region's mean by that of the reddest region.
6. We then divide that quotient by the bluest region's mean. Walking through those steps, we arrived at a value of 62.3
